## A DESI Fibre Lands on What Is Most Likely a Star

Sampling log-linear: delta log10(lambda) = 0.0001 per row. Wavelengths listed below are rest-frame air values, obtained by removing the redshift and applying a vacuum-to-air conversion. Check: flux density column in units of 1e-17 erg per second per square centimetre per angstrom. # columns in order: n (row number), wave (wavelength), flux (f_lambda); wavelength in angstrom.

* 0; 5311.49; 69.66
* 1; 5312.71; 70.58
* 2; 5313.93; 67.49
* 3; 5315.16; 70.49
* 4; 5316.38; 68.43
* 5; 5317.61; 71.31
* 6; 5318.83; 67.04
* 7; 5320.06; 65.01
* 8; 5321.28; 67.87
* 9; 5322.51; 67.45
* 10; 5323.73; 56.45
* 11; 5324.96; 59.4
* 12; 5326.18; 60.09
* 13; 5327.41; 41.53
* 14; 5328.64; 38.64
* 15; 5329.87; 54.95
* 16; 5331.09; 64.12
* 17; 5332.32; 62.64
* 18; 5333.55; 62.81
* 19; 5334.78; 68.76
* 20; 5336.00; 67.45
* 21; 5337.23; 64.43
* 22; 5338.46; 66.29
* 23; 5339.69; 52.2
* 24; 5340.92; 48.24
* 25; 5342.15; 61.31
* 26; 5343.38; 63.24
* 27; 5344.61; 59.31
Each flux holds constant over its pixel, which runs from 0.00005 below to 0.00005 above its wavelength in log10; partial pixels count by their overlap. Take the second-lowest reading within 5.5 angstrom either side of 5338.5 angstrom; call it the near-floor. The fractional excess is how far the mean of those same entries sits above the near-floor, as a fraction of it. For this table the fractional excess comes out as 0.181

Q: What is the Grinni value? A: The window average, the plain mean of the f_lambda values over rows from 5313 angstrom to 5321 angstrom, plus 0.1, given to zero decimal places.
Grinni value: 68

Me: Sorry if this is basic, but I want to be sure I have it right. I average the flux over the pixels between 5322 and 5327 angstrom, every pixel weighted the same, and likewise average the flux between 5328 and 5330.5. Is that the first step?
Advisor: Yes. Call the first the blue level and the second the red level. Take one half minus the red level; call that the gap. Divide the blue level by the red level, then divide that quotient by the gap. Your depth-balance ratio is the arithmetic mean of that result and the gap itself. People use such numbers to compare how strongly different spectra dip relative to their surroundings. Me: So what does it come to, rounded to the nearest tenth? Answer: -23.2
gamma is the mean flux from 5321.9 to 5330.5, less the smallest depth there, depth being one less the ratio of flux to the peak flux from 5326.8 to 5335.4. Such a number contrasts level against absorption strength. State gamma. 54.1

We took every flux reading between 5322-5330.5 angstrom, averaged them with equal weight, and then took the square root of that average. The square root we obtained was 7.35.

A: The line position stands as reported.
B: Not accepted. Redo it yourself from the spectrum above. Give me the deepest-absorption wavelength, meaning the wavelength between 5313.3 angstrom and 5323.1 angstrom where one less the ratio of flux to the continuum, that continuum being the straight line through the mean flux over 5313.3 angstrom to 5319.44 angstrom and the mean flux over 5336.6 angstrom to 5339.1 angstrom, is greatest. 5320.06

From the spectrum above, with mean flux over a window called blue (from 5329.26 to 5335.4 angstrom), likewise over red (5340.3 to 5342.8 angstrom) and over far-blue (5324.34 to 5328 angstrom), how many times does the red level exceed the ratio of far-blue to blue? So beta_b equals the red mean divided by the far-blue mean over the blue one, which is 64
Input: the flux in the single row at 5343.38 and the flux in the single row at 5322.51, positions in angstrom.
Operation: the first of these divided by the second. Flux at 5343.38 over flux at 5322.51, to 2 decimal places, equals 0.94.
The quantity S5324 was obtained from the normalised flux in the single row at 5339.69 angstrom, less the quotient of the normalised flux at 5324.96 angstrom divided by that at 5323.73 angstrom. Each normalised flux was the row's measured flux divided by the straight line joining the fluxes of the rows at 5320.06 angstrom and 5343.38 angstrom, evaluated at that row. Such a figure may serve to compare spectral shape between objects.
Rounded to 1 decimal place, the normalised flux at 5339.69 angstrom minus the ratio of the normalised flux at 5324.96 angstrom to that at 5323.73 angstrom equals -0.2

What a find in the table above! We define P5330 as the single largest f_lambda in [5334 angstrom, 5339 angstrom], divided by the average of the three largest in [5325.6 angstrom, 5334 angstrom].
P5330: 1.09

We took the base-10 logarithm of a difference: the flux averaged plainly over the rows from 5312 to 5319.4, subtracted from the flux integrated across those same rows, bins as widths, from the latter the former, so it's 2.6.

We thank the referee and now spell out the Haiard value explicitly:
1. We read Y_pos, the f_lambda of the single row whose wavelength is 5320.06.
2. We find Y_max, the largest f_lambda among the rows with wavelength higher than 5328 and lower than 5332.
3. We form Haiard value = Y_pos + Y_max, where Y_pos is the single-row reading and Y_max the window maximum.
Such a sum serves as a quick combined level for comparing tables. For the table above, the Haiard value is 129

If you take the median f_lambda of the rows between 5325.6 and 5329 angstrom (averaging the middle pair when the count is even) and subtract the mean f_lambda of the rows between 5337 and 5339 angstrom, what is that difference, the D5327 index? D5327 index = -24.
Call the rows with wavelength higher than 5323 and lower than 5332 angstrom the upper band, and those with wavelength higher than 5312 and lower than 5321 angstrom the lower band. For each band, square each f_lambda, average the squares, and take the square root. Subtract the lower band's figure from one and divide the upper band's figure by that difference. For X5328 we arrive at -0.80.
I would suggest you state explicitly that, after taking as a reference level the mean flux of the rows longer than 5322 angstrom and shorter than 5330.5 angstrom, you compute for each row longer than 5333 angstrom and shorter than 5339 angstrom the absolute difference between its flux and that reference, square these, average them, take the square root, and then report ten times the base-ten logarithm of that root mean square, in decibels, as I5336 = 10.8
